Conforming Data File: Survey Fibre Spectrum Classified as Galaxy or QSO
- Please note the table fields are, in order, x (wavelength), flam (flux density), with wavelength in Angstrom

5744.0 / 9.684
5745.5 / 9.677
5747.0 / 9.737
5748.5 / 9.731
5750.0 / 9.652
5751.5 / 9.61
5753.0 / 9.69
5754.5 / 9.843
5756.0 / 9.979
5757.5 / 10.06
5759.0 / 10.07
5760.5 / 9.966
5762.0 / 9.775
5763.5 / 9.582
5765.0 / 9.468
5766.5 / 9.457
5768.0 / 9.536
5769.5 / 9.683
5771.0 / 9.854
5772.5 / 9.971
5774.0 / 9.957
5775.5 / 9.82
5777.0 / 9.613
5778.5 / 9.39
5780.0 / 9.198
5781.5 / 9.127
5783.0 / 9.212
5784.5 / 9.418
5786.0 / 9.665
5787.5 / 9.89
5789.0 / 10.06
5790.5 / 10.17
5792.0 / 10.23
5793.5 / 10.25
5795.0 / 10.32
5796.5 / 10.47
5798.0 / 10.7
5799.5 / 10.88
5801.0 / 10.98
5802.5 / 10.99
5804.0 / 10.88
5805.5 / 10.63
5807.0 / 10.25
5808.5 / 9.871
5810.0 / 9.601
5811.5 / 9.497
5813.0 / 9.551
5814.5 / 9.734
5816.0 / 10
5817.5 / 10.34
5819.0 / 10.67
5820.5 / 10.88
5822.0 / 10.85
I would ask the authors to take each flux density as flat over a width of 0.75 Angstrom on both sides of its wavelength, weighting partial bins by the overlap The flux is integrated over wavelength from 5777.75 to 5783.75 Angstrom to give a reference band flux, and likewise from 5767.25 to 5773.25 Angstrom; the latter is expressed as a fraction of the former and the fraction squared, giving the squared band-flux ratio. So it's 1.12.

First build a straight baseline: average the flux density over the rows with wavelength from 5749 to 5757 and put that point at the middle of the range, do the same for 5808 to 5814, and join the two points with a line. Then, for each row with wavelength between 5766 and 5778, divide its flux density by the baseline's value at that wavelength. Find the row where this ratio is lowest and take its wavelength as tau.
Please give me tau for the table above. 5766.5 Angstrom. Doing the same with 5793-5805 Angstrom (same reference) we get 5793.5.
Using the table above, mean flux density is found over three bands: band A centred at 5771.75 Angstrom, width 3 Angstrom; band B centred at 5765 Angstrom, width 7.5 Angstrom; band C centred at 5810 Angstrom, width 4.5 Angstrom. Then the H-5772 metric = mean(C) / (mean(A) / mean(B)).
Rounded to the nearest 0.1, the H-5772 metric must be 9.3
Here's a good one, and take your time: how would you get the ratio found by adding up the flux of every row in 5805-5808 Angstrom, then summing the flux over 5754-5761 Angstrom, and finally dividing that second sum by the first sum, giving 2.4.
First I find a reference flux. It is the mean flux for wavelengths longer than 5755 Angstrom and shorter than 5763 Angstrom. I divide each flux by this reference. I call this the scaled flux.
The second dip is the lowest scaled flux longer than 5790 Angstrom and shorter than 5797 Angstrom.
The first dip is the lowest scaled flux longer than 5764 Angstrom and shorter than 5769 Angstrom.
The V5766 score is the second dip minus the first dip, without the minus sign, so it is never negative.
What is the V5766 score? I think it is 0.072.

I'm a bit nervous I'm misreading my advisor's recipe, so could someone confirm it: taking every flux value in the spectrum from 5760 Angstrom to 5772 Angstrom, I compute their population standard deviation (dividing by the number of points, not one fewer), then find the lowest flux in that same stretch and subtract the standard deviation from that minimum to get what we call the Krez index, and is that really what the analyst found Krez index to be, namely 9.28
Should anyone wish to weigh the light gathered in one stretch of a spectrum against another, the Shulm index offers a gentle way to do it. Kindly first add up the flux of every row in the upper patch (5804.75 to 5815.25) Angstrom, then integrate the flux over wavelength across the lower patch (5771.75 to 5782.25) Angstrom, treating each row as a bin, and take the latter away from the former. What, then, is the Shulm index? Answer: -31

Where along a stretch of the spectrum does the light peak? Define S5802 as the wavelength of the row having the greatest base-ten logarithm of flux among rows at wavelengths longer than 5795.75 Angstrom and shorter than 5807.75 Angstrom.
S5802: 5802.5 Angstrom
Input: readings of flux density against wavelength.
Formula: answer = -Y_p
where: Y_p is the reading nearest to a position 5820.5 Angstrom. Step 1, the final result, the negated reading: -10.9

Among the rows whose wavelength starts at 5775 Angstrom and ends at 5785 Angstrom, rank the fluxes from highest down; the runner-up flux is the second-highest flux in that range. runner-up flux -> 9.613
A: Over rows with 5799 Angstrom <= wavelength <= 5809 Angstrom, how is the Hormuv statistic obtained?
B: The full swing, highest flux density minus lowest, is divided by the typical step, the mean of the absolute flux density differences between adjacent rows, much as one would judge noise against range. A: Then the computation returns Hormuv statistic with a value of 5.5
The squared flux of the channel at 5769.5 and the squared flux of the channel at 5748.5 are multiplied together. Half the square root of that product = 47.1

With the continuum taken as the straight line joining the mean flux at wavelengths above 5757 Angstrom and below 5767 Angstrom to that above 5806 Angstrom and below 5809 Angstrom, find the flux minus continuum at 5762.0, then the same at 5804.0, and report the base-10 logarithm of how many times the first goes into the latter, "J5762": 2.1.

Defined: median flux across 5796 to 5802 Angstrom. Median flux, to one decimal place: 10.8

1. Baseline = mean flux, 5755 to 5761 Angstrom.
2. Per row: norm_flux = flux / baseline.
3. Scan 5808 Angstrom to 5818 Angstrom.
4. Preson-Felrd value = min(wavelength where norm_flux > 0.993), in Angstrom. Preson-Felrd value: 5816.0 Angstrom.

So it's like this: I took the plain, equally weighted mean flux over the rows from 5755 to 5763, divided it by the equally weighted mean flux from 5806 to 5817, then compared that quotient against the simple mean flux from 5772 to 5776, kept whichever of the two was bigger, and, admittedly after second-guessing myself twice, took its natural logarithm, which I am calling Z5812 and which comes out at 2.29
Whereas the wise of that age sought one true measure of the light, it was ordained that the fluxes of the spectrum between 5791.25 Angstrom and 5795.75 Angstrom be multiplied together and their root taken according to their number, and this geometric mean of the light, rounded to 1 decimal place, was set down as 10.3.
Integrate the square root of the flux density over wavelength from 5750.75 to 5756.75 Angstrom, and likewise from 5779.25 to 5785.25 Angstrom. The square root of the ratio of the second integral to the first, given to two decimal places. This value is 0.99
